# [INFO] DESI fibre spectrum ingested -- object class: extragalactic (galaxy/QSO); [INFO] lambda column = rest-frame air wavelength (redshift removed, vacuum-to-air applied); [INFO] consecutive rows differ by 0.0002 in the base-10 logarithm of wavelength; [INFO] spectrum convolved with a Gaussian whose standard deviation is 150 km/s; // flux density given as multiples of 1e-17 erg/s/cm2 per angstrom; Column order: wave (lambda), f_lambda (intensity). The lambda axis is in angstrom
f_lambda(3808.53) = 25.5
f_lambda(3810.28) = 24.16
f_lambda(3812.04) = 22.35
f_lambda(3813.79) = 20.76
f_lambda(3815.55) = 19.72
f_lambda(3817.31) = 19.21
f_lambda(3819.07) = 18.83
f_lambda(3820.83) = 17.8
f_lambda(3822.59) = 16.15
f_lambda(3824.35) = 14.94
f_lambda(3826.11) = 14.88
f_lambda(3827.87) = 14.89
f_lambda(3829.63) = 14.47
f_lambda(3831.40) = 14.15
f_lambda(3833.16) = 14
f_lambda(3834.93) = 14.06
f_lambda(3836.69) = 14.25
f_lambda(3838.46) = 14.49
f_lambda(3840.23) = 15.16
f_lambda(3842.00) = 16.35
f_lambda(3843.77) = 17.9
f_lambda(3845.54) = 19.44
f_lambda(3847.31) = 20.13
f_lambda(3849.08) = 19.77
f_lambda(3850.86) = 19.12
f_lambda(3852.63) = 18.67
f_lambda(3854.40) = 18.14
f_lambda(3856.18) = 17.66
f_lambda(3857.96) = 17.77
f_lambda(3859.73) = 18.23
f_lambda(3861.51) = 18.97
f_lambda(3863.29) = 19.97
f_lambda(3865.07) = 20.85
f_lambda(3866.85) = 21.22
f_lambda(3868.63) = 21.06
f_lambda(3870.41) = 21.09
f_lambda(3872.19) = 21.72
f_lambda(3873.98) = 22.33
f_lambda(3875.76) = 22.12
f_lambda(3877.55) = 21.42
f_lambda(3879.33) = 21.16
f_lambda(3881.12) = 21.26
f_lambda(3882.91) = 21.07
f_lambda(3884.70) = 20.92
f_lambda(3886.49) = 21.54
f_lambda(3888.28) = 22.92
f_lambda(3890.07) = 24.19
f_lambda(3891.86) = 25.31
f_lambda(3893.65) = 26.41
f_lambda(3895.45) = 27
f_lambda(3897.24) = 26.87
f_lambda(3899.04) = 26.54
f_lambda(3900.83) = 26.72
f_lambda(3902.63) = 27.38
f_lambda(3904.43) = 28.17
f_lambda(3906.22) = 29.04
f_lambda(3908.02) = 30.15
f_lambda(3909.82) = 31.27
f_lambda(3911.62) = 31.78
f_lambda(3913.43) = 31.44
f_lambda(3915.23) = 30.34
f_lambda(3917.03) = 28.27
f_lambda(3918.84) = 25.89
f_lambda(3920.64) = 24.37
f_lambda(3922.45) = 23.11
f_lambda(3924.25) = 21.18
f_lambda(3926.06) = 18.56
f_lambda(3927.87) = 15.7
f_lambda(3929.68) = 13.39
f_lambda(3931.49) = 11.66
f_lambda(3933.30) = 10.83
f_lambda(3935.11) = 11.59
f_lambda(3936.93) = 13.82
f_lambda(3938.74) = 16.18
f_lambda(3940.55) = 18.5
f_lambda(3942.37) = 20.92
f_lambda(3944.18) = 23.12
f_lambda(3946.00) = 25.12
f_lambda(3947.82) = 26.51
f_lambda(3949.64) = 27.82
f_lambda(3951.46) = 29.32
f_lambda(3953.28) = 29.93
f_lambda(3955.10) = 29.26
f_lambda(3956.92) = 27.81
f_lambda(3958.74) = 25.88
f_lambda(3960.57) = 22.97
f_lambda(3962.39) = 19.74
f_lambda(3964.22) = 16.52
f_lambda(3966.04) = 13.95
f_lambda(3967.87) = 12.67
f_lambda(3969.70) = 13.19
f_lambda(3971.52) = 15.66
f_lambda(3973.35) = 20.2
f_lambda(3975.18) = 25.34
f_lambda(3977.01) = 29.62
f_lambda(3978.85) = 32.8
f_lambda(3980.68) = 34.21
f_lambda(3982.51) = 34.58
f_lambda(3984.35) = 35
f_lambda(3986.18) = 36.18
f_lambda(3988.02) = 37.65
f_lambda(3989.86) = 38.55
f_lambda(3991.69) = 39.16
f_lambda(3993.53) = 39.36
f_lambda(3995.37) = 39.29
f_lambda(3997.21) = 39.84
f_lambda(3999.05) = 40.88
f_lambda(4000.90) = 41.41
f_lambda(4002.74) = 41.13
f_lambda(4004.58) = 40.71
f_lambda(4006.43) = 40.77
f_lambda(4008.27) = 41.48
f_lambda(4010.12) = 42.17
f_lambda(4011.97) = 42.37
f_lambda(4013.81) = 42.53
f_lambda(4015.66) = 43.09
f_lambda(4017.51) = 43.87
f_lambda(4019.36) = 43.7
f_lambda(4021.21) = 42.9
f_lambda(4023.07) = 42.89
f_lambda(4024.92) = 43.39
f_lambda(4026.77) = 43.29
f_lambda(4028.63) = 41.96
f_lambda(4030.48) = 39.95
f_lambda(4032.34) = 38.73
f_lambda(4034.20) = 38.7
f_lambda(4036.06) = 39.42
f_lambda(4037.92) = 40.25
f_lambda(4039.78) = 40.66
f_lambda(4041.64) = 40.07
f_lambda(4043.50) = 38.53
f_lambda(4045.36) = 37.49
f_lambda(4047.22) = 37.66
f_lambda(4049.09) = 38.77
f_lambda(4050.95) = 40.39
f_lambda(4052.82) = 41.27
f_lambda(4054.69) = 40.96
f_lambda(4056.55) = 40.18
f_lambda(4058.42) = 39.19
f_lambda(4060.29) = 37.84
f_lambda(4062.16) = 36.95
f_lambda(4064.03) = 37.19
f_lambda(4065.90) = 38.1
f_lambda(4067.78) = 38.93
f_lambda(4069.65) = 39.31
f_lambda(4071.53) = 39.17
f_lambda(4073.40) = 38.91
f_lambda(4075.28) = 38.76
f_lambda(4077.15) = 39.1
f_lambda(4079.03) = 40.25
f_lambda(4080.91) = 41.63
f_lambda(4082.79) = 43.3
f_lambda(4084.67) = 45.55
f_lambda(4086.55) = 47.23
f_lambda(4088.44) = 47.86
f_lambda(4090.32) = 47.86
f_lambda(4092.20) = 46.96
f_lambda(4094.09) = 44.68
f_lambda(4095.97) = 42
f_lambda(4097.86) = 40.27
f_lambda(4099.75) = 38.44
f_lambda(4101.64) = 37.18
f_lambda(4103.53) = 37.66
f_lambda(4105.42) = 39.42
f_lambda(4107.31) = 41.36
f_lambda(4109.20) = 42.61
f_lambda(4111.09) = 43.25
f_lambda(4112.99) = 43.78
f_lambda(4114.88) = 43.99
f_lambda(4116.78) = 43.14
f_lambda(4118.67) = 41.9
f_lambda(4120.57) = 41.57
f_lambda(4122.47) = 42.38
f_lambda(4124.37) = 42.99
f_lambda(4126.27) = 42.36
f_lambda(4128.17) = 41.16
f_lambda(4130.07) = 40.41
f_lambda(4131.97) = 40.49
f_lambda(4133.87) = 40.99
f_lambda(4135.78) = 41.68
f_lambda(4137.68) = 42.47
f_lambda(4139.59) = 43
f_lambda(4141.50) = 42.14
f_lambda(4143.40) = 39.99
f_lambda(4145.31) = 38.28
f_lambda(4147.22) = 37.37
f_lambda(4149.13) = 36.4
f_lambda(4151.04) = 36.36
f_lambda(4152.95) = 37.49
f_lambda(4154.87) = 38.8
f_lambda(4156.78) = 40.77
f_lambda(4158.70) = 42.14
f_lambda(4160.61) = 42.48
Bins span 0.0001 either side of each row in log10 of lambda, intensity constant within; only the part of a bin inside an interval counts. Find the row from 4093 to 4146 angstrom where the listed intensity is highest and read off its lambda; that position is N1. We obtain 4094.09 angstrom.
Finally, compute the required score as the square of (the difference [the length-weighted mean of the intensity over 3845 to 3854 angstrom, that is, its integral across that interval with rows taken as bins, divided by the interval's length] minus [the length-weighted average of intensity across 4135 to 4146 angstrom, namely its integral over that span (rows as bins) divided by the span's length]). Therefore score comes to 483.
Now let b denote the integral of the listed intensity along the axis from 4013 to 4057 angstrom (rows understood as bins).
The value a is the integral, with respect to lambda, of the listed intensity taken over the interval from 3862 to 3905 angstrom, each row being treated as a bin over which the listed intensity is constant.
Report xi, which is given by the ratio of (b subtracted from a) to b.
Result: -0.4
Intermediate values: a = 999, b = 1798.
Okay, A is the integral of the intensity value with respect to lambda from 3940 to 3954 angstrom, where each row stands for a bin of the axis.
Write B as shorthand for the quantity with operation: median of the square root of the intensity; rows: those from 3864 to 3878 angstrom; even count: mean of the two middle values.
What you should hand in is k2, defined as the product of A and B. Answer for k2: 1632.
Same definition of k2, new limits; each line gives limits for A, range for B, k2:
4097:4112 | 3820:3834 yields 2316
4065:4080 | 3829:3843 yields 2221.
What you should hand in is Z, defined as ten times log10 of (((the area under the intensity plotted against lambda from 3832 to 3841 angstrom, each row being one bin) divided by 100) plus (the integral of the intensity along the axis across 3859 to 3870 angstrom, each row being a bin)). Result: 23.5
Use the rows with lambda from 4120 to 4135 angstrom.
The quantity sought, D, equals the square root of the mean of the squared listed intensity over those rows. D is 42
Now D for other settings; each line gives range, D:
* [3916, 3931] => 22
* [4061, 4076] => 38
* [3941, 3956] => 27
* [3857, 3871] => 20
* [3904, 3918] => 30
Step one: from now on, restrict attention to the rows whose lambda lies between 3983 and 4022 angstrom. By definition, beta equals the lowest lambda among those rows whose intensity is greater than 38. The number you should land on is 3989.86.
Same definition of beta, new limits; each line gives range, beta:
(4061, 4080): 4065.90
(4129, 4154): 4130.07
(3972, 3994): 3989.86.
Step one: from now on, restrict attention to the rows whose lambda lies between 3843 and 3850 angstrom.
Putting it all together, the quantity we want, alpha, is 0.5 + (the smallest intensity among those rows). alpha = 18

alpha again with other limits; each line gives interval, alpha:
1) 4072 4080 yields 39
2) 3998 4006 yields 41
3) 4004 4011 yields 41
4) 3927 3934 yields 11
